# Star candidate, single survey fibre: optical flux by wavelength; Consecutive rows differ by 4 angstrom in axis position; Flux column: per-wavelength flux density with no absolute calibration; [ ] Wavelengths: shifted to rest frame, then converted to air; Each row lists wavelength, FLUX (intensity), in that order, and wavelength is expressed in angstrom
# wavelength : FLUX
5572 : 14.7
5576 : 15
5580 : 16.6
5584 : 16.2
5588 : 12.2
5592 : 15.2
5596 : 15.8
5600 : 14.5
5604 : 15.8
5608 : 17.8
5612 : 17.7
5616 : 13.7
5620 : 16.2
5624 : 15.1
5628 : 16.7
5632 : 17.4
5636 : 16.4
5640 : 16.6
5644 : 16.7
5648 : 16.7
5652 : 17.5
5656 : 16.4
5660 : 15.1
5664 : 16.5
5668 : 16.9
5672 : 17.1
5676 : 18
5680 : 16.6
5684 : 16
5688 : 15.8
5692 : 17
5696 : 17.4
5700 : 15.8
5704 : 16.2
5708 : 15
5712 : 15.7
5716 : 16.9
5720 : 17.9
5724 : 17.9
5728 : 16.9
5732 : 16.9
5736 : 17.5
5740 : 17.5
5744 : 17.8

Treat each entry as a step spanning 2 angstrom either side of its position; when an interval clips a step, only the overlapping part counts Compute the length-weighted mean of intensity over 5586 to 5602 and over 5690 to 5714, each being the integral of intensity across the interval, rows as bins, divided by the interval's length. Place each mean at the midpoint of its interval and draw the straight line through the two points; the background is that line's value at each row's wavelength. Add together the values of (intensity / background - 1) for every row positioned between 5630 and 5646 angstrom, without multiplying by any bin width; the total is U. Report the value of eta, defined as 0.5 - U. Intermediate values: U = 0.43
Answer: 0.07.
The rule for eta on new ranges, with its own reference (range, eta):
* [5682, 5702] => 0.38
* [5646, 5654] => 0.27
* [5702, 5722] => 0.50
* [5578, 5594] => 0.29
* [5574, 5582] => 0.27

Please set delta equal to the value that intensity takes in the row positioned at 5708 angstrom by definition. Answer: 15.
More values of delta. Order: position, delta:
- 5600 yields 14.5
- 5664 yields 16.5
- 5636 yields 16.4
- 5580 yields 16.6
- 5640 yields 16.6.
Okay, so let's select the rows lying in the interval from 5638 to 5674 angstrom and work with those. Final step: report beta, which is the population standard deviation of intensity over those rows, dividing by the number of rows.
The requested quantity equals 0.6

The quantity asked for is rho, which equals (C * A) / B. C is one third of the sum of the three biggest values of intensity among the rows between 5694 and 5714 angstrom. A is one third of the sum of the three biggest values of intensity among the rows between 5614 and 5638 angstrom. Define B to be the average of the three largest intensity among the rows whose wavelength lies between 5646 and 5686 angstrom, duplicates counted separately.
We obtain 15.8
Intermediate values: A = 16.8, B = 17.5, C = 16.47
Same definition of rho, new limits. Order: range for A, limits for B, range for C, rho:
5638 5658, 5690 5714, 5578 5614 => 17.5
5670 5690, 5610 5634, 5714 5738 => 17.7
